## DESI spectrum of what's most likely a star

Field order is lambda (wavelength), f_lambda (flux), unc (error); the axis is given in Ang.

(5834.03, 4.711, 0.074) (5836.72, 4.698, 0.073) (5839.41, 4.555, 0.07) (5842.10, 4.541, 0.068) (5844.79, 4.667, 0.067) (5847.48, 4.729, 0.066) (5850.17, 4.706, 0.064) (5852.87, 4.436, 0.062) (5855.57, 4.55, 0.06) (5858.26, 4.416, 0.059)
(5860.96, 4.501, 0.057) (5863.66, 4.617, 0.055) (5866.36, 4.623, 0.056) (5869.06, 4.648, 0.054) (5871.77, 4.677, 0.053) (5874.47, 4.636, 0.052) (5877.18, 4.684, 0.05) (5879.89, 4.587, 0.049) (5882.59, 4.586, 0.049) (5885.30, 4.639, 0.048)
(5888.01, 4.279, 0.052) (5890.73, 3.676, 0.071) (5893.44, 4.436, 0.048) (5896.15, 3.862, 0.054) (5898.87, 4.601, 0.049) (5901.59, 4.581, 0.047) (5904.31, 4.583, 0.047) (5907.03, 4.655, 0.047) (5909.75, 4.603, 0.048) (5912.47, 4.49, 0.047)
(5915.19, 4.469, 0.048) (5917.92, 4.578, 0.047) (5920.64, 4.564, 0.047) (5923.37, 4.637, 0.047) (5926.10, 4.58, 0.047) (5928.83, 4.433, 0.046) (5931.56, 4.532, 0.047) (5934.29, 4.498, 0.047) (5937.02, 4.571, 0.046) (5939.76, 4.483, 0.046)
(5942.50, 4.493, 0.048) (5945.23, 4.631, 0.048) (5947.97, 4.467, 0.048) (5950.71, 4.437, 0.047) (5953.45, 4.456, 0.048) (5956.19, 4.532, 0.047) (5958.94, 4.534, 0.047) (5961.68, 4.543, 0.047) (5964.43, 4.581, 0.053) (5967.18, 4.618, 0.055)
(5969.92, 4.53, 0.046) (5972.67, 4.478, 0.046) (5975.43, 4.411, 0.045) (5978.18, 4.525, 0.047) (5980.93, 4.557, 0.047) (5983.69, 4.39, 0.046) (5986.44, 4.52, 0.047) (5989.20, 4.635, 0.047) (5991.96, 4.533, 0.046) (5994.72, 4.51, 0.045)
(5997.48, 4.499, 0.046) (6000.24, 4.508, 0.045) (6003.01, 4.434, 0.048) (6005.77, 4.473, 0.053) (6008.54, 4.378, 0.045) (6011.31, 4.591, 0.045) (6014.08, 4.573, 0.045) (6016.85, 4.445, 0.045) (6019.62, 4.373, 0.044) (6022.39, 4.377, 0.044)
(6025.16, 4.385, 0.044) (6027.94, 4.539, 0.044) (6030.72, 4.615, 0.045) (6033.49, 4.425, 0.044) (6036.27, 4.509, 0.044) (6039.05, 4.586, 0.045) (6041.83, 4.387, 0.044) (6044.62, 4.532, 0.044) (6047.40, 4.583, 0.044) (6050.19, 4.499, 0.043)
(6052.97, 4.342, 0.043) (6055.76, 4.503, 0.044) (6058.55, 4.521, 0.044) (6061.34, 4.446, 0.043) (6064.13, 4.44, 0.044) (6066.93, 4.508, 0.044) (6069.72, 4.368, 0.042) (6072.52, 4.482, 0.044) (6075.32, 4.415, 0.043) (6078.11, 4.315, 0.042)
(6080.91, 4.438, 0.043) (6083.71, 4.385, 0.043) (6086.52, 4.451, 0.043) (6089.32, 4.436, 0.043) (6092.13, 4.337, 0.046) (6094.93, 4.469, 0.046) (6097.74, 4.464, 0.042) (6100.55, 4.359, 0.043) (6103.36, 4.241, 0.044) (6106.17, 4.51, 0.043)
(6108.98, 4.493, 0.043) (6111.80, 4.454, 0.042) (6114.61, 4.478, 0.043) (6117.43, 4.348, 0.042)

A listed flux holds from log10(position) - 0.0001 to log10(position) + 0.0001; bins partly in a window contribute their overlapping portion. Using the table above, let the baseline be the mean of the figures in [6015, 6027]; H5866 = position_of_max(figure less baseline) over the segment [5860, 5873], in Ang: 5871.77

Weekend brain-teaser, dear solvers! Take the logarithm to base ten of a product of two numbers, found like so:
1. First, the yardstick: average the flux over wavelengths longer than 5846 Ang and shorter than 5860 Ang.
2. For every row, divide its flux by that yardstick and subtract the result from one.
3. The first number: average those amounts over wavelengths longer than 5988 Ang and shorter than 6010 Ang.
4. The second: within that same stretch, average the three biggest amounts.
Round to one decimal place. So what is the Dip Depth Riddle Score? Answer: -3.3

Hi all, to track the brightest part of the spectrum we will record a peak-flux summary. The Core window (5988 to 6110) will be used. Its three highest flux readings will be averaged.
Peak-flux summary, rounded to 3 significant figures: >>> 4.61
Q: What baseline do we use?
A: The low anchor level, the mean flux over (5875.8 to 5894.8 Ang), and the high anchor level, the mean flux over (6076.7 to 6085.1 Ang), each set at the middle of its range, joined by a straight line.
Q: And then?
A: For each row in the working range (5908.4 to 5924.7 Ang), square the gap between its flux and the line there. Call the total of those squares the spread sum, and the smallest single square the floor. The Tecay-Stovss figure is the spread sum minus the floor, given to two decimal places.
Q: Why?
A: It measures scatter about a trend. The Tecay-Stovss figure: 0.15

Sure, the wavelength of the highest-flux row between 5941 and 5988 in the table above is 5945.23 Ang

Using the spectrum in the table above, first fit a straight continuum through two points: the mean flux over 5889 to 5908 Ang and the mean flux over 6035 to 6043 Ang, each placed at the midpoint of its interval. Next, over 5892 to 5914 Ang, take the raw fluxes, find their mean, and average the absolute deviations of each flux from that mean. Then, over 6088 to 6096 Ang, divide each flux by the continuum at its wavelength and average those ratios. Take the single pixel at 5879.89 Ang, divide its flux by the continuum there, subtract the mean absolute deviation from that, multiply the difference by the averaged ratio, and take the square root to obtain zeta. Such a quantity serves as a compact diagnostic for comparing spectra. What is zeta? 0.93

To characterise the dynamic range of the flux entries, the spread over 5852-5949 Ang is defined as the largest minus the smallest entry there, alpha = 1.01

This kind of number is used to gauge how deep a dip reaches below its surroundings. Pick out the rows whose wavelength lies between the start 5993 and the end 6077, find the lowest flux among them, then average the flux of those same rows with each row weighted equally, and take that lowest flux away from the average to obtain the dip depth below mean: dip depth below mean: 0.133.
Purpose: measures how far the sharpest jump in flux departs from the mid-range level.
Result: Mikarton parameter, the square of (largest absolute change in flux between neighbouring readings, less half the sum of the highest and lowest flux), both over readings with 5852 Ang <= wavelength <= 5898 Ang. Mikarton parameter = 11.7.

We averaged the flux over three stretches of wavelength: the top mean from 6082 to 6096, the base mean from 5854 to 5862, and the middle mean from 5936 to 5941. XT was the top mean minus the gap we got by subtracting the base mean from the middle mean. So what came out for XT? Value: 4.38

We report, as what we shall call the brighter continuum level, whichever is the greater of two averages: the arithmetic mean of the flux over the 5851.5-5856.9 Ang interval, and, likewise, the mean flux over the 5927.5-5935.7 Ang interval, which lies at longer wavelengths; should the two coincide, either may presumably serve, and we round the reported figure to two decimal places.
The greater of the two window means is 4.49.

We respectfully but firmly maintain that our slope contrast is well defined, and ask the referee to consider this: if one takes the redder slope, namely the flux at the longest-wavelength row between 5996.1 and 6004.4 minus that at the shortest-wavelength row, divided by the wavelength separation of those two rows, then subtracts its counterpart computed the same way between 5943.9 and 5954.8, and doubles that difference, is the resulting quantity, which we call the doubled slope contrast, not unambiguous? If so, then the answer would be 0.019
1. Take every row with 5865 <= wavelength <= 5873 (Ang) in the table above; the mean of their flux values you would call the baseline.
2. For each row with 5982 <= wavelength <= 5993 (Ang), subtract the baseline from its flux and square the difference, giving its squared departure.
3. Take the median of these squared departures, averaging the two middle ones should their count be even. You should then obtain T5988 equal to 0.015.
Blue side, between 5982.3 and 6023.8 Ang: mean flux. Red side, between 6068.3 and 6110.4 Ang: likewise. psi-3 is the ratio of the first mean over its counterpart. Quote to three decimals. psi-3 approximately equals 1.016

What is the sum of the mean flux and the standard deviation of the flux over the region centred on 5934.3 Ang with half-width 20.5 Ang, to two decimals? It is 4.59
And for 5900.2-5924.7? 4.63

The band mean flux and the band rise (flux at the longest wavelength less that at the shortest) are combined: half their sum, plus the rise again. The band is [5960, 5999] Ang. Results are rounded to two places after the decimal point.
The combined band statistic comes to 2.20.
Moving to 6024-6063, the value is 2.34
